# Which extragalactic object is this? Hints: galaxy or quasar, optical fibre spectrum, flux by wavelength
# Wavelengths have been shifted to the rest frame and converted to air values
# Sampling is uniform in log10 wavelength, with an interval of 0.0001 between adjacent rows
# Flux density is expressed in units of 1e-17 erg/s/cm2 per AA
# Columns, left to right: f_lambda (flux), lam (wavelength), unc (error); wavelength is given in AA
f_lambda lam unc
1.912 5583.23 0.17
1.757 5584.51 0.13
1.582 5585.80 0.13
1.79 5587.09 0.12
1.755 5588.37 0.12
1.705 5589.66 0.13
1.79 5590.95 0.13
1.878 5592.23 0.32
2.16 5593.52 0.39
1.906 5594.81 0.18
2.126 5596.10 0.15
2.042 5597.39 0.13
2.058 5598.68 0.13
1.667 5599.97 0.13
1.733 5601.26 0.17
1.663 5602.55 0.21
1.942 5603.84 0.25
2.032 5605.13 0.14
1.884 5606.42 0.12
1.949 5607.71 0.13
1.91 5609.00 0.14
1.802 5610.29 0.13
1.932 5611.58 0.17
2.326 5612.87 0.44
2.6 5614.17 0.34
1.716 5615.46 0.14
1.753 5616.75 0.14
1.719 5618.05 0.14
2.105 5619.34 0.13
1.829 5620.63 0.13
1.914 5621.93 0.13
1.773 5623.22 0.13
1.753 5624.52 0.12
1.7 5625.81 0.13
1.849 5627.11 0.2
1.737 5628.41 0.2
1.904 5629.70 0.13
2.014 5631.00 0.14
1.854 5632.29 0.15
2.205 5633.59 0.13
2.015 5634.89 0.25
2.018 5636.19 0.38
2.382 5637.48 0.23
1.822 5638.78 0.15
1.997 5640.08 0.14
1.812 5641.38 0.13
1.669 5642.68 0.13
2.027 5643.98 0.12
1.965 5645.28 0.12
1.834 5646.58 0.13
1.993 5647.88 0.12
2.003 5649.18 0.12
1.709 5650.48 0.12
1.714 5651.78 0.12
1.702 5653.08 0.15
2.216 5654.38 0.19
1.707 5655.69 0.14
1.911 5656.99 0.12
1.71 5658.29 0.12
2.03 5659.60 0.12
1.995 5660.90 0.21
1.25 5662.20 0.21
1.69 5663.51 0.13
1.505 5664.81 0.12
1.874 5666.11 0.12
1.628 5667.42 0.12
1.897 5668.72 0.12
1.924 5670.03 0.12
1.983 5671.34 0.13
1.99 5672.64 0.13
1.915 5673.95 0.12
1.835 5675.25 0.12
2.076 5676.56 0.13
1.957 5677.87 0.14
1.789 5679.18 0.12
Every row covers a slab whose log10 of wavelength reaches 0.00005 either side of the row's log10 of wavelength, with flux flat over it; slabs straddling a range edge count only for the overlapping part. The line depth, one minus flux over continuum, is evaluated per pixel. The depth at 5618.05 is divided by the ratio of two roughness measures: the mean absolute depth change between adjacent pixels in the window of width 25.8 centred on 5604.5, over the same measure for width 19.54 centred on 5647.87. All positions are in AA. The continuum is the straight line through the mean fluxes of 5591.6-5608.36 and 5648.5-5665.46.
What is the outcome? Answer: 0.09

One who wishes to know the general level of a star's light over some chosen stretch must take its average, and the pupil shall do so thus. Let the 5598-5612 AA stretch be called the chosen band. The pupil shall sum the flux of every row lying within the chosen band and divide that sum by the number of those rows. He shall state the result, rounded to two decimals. 1.87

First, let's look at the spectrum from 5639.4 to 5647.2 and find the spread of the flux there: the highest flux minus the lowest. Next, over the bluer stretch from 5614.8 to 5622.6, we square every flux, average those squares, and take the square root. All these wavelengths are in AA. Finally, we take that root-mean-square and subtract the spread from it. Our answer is 1.49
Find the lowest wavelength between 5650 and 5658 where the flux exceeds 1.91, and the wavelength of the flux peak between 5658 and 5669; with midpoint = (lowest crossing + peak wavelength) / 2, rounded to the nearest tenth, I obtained 5657.0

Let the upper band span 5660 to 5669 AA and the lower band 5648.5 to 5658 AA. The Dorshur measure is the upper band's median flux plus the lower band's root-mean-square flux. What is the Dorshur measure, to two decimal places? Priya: 3.55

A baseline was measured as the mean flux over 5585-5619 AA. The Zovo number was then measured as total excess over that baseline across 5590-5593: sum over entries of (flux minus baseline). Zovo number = -0.1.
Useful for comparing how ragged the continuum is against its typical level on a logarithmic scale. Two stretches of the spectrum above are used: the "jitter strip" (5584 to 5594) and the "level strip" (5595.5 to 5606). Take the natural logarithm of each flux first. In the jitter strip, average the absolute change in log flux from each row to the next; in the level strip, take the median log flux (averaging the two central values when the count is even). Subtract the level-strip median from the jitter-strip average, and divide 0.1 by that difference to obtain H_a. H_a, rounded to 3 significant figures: -0.163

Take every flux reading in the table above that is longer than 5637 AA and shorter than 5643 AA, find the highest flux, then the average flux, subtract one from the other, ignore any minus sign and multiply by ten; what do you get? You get 4.5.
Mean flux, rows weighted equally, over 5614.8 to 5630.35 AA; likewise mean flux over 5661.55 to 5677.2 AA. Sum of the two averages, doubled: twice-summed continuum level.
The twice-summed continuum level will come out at 7.2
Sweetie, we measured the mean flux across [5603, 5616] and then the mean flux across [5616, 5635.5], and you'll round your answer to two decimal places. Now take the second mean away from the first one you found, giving 0.13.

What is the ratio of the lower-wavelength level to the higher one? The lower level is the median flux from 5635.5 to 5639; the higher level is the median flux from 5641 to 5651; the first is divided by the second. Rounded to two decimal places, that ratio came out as 1.06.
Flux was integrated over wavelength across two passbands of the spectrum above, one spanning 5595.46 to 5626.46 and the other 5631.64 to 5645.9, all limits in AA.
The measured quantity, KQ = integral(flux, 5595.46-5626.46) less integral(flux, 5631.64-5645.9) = 31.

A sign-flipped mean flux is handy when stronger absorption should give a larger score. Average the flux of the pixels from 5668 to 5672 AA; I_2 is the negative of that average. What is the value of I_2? -1.93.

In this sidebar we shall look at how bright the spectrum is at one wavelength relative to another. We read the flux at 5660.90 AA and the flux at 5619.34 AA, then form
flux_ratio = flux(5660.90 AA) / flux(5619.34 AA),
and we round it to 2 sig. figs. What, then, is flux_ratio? 0.95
